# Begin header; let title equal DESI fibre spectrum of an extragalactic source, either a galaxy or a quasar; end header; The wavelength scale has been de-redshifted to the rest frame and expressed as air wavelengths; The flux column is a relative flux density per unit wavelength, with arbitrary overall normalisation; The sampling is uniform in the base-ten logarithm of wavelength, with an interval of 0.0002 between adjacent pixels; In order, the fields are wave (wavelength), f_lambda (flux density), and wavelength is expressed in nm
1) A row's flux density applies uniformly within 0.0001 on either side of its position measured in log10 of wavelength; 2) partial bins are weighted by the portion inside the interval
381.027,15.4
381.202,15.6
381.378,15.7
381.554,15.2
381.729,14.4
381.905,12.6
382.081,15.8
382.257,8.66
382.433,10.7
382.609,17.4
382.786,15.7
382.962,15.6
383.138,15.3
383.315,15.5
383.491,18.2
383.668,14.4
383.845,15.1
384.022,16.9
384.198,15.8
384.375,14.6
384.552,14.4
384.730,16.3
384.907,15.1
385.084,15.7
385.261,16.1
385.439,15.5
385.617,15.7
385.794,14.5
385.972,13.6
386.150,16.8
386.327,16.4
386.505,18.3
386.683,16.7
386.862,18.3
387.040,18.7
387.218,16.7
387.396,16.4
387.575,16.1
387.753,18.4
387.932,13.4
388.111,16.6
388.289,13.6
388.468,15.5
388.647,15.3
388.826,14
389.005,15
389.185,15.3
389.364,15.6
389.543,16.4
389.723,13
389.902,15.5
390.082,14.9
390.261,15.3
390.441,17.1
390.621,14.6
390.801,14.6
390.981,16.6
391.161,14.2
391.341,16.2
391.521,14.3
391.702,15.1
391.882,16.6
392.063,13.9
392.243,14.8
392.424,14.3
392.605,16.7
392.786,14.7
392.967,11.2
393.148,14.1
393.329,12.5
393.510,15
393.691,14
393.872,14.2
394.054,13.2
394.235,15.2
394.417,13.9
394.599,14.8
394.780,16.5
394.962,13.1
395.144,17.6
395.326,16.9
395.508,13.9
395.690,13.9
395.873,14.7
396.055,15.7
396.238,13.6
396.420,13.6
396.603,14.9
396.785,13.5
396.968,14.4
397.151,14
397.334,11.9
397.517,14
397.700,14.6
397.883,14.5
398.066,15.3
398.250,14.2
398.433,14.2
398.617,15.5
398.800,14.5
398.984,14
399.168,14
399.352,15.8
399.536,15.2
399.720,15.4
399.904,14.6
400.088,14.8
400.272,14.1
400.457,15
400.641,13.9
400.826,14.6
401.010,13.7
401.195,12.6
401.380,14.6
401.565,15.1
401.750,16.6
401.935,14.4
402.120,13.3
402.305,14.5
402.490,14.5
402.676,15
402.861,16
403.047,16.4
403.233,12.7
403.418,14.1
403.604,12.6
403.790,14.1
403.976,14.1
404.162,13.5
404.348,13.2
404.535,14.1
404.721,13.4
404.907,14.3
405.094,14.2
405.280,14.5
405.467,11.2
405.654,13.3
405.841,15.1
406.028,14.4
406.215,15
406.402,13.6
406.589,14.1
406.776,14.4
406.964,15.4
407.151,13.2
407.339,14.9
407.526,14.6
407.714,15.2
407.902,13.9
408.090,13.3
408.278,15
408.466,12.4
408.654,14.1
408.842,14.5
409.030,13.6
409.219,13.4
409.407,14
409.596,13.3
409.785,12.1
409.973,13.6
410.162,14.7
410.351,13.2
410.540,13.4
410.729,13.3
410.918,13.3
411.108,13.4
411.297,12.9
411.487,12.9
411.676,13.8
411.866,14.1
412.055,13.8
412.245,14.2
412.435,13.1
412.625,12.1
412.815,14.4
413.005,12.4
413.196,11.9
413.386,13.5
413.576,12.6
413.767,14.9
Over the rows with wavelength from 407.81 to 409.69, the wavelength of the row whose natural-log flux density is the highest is 408.278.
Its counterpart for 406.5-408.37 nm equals 406.964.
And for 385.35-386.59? 386.505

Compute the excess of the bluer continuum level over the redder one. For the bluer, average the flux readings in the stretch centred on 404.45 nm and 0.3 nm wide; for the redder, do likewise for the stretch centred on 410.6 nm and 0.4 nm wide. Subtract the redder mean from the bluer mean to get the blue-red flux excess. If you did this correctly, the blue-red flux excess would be 0.30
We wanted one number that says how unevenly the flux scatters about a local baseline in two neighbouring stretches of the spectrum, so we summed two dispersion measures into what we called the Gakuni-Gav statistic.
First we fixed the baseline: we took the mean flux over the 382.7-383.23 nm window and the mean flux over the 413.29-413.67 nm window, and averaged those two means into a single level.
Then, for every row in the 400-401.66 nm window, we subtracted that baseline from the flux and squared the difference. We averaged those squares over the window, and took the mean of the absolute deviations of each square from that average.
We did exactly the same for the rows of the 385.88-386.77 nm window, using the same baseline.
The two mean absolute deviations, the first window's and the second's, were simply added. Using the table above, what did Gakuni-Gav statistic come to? 4.3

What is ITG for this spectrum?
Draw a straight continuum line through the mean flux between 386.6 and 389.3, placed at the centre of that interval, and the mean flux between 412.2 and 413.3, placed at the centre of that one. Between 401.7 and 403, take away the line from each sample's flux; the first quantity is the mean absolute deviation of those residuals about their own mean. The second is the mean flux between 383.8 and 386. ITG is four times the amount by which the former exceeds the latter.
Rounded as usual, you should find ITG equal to -58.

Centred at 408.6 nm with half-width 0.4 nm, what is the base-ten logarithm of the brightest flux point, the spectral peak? 1.18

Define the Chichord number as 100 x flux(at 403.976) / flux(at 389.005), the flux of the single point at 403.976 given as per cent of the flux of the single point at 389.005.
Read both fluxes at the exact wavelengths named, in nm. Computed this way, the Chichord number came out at 94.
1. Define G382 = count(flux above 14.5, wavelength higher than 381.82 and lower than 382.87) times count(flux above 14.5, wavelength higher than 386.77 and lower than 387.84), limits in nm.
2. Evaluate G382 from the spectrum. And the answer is 18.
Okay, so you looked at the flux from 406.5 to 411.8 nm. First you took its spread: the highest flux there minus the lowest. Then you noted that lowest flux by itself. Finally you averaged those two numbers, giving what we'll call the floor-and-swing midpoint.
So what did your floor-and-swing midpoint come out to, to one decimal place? 7.7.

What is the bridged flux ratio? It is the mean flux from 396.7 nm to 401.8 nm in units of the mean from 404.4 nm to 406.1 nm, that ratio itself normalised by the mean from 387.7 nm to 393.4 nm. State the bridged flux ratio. 0.070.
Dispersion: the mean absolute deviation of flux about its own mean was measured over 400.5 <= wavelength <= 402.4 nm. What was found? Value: 0.76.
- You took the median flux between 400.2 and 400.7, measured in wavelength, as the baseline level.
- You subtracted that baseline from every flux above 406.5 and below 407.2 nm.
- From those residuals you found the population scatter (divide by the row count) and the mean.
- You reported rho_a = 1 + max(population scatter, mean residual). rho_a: 1.8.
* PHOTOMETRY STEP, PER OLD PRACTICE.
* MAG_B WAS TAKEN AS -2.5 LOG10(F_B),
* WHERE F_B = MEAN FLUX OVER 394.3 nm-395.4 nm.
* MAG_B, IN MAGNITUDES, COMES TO -2.97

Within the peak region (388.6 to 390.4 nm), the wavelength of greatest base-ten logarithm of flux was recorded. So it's 389.543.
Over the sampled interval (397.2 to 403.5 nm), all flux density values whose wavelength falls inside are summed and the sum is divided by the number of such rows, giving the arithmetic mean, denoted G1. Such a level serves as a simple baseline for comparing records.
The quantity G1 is 14.5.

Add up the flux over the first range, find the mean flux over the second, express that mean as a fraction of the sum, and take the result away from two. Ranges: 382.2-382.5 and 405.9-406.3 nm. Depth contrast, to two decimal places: 1.24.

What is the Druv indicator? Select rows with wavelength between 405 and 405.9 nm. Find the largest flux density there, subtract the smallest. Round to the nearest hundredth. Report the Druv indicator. 3.90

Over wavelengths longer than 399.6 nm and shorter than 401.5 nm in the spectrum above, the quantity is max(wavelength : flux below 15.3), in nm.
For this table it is 401.380 nm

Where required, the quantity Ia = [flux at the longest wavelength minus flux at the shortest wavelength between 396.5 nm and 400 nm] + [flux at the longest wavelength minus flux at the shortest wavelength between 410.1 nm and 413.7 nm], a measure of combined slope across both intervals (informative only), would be -2.4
